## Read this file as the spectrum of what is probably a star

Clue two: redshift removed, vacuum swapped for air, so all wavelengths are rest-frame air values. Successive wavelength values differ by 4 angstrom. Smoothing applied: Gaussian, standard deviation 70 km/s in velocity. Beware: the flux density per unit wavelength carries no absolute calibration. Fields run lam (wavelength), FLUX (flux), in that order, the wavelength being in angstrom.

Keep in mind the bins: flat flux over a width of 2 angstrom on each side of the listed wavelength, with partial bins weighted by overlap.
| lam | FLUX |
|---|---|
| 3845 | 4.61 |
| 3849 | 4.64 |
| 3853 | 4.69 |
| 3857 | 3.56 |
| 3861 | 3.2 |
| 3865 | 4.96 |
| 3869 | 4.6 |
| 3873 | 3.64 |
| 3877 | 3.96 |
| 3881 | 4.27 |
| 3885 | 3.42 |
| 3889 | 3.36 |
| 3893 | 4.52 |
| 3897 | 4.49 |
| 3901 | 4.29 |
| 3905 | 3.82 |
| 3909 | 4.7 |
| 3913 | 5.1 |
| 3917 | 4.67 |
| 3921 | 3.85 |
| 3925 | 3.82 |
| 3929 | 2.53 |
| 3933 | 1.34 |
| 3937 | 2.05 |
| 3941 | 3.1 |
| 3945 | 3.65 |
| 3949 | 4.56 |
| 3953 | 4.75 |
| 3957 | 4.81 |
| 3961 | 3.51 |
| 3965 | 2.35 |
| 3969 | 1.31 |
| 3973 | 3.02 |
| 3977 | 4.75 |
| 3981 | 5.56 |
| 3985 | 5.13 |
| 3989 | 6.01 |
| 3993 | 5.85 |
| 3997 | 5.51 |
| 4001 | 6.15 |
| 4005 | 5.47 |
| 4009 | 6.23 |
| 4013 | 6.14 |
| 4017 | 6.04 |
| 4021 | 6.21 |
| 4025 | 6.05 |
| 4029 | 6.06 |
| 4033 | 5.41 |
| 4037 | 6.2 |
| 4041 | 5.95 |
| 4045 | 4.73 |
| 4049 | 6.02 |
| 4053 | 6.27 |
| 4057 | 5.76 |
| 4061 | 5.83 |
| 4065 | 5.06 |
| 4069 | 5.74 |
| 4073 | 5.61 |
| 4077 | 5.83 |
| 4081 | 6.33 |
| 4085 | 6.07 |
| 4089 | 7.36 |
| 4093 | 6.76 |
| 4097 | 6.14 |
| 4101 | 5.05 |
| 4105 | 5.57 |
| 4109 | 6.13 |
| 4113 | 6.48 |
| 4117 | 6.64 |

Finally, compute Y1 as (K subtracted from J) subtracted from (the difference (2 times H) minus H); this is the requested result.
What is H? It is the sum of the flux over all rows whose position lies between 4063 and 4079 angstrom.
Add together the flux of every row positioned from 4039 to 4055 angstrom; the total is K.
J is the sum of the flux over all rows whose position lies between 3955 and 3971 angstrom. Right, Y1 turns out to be 33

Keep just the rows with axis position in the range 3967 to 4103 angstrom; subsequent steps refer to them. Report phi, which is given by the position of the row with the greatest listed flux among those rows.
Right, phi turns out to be 4089 angstrom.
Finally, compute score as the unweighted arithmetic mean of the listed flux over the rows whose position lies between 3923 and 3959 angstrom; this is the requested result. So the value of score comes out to 3.4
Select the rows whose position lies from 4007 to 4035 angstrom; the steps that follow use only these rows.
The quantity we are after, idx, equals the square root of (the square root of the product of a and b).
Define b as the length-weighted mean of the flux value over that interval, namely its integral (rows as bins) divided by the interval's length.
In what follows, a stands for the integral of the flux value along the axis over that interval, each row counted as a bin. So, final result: 5.6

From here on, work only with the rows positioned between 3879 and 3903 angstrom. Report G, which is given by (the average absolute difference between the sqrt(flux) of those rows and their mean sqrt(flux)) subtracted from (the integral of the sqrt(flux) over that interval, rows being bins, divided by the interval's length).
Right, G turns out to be 1.90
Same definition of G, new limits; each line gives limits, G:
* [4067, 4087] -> 2.39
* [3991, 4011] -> 2.36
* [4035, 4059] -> 2.33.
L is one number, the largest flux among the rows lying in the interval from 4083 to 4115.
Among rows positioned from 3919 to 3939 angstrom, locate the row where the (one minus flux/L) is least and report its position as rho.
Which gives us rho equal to 3921 angstrom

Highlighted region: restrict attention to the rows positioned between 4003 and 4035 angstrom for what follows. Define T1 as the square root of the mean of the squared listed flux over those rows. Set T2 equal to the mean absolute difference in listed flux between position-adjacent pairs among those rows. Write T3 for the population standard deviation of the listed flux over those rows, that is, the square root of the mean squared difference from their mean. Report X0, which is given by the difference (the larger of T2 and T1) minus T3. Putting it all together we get 5.7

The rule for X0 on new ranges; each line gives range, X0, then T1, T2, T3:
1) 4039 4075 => 5.2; 5.7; 0.6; 0.45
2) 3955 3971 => 2.0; 3.3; 1.2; 1.31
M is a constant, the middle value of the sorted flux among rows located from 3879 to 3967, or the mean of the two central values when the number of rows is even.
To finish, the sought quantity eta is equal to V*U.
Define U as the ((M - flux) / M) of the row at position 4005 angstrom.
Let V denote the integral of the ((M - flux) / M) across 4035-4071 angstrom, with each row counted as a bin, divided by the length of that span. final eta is 0.21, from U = -0.4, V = -0.49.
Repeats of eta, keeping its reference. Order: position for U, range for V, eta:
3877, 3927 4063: 0.01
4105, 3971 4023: 0.20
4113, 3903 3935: -0.02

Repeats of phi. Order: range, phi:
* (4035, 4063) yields 4053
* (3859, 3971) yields 3913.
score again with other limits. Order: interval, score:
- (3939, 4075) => 5.1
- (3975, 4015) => 5.7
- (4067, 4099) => 6.2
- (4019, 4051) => 5.8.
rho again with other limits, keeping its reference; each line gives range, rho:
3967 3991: 3989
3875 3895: 3893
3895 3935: 3913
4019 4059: 4053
